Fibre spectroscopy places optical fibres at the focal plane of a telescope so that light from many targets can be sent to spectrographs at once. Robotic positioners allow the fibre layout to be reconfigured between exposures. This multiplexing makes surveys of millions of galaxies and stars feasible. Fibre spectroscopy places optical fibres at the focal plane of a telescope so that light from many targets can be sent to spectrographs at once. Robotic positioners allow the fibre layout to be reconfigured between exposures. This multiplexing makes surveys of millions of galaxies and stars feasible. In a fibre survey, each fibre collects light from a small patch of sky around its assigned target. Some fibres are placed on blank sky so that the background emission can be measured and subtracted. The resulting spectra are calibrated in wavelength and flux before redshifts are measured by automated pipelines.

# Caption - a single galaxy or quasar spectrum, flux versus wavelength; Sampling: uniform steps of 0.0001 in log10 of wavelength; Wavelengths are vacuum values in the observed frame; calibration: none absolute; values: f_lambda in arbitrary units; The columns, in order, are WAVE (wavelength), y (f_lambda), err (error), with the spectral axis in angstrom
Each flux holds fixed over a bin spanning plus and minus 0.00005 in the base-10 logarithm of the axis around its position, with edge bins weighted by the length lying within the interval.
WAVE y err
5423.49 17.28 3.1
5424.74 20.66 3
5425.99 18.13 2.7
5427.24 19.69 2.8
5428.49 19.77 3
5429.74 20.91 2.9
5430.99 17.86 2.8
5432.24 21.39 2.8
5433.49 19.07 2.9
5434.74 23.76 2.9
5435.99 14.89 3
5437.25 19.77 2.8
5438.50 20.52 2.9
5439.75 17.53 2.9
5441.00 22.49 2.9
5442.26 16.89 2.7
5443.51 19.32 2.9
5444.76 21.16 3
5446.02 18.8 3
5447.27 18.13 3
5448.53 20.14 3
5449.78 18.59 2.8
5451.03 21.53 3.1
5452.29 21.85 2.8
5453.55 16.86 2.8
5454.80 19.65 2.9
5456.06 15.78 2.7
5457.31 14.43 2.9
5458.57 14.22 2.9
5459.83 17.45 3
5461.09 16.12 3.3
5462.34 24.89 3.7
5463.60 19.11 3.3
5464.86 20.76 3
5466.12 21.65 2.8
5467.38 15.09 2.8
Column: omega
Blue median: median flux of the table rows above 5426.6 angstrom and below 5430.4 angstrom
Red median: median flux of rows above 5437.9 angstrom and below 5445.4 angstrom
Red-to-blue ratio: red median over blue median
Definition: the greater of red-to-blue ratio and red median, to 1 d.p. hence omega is 19.9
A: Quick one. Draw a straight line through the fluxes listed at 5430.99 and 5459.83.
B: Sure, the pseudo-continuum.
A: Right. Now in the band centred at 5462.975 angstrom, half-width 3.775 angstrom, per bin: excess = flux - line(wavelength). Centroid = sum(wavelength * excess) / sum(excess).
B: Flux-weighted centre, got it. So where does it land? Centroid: 5464.2 angstrom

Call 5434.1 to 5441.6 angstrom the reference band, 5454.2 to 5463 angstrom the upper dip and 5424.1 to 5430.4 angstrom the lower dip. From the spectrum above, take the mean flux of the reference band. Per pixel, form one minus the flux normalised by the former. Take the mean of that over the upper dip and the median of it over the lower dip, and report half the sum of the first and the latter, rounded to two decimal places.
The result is 0.06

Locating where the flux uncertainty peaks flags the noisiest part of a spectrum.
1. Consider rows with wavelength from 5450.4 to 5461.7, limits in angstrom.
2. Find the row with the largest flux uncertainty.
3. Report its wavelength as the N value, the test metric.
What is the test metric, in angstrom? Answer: 5461.09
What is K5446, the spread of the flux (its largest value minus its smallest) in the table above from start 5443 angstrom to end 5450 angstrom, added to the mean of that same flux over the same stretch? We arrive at 22.4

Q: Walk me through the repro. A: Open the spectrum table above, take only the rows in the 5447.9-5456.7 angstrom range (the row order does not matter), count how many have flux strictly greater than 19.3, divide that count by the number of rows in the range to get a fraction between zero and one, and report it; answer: 0.57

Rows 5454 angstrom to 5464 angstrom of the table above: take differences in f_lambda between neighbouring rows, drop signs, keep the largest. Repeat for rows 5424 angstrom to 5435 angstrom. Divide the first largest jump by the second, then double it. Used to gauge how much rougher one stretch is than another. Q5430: 3.7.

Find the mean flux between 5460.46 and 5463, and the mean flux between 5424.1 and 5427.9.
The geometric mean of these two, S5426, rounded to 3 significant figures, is 20.0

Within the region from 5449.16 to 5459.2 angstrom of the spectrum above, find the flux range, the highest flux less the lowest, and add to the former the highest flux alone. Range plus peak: 29.5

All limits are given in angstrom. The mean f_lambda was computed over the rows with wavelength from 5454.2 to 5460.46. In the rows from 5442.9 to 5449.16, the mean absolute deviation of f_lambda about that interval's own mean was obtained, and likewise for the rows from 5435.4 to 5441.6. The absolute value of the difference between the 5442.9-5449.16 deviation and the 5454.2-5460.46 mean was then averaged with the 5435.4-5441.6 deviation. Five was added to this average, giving 13.8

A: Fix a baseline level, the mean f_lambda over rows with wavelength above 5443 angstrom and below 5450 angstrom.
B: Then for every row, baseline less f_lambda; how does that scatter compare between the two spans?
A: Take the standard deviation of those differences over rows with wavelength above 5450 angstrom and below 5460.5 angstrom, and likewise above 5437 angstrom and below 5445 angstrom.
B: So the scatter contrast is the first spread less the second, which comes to 1.0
